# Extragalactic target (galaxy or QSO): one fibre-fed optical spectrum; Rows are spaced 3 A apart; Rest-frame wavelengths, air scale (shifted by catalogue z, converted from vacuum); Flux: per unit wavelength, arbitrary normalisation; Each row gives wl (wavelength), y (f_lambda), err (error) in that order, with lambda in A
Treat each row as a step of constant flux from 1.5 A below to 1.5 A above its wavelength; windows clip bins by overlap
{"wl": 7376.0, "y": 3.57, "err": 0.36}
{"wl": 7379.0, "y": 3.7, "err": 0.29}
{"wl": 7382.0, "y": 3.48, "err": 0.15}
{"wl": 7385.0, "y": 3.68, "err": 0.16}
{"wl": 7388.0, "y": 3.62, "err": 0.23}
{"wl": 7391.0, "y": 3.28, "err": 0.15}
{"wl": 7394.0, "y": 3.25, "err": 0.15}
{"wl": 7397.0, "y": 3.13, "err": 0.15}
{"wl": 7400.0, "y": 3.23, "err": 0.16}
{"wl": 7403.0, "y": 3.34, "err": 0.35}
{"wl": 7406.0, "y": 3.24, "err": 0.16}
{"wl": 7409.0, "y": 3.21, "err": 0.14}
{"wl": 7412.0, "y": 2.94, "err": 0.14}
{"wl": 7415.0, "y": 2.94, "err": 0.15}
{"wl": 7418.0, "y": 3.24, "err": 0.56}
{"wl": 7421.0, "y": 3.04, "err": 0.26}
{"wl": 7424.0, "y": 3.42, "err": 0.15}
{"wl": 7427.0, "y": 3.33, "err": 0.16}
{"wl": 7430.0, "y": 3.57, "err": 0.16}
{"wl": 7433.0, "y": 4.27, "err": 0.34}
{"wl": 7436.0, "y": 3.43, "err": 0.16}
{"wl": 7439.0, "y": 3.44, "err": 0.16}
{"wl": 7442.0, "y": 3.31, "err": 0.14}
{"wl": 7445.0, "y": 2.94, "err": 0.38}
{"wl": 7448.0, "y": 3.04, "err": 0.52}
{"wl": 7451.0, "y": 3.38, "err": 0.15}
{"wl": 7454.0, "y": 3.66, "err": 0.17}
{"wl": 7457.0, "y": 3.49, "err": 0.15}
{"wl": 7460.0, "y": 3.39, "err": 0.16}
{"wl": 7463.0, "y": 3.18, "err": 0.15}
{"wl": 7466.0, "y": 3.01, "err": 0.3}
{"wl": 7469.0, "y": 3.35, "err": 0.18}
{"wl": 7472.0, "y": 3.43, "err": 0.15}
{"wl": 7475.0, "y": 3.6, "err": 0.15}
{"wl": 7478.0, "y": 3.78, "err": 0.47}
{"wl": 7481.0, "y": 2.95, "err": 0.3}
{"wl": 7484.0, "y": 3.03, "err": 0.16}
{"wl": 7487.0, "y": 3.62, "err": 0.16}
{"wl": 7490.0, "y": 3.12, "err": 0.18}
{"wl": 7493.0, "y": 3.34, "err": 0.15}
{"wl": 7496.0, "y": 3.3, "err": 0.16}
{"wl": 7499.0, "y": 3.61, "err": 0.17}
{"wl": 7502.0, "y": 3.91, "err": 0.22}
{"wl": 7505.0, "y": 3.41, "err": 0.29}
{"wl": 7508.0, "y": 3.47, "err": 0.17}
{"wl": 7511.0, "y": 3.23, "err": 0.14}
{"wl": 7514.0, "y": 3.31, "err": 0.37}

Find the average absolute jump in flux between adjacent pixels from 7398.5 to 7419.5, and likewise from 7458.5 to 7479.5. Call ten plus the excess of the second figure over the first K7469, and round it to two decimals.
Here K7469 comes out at 10.06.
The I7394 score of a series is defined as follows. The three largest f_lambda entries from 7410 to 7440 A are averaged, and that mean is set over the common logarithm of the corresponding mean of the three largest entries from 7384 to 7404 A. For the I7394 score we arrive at 6.84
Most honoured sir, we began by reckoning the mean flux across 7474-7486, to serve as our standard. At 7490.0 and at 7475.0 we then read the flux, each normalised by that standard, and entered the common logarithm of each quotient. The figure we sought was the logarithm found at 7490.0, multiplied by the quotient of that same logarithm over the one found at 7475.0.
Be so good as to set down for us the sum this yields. 0.027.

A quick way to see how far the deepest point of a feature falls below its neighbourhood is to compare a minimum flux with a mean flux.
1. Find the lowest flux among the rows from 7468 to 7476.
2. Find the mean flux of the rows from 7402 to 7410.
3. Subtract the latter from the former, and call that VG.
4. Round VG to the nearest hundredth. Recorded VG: 0.09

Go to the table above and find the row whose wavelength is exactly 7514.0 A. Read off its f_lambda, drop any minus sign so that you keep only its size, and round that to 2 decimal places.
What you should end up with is 3.31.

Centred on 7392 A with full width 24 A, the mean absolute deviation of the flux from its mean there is 0.16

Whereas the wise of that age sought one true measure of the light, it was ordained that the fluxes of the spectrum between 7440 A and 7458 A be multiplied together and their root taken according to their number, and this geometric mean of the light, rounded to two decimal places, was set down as 3.29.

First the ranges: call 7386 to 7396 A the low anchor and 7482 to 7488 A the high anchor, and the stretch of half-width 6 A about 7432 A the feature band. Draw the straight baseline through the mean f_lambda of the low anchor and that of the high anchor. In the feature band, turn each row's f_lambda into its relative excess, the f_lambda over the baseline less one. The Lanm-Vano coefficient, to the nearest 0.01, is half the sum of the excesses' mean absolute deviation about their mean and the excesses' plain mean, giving 0.09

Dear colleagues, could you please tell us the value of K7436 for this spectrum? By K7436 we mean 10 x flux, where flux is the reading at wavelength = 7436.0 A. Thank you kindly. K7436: 34.3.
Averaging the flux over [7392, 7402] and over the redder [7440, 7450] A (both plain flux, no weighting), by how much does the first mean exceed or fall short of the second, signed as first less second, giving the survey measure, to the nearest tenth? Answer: 0.1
